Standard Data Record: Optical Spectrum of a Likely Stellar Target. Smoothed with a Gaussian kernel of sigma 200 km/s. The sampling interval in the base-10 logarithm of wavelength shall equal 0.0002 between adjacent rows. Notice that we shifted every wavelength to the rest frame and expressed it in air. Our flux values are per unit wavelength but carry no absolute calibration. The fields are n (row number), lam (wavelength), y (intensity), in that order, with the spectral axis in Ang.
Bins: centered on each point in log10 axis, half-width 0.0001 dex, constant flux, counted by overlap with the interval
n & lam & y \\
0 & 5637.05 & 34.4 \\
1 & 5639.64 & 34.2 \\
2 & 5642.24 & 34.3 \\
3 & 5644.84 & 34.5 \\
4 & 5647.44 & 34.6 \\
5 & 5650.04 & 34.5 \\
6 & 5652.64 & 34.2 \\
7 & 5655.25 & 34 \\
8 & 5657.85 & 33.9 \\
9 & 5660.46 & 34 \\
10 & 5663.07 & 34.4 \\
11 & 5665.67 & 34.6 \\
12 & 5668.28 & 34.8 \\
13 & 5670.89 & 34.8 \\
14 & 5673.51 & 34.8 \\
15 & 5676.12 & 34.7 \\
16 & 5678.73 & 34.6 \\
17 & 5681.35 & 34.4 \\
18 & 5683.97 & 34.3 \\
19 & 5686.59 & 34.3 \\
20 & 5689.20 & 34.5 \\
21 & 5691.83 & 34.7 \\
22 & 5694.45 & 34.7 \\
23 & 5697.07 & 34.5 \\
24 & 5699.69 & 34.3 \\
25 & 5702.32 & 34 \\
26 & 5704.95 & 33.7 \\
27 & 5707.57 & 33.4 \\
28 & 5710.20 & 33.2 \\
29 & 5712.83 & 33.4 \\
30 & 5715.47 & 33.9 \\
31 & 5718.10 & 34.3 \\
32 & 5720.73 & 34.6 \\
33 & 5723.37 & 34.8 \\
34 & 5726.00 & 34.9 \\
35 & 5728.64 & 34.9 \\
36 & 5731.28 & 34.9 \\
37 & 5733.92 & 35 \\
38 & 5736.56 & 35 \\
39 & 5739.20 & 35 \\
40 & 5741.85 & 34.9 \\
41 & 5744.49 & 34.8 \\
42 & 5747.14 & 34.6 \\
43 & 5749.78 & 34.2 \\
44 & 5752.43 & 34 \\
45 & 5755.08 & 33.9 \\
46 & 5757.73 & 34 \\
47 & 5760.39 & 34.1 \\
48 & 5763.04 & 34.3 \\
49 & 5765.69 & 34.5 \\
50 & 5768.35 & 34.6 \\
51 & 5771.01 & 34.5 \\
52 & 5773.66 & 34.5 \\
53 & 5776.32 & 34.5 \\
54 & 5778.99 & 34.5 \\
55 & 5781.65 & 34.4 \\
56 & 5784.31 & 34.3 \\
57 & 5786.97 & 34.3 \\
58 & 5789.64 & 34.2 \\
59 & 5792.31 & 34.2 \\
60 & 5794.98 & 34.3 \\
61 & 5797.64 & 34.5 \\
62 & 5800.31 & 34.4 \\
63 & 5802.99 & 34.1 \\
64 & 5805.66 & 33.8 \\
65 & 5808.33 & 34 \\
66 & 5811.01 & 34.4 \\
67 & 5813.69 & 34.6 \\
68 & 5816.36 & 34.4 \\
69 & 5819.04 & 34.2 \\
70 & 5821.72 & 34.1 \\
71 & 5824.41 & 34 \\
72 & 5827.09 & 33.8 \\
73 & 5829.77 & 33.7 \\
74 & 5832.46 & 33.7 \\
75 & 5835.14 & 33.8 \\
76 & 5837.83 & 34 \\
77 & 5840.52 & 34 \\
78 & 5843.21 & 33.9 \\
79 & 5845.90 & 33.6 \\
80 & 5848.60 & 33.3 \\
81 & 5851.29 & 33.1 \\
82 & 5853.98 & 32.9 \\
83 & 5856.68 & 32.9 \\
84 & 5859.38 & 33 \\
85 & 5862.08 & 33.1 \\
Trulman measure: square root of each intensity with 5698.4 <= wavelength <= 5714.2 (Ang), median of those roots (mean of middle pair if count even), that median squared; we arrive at 33.5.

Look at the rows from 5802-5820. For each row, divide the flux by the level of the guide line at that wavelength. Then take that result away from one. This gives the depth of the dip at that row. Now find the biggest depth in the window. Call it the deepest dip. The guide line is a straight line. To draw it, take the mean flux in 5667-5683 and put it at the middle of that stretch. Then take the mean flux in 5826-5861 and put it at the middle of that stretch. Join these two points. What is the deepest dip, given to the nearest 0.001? -0.001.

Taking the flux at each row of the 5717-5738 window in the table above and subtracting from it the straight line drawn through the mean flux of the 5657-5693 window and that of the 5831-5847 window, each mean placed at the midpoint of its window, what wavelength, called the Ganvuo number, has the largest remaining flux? 5736.56 Ang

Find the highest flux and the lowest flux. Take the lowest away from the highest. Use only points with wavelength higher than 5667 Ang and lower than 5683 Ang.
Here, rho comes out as 0.4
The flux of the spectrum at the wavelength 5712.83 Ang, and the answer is 33.4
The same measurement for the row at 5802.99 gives 34.1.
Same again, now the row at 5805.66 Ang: 33.8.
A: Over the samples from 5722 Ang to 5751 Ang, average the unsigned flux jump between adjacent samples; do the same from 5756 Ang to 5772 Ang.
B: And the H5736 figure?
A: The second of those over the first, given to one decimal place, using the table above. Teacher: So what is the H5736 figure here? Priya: 1.4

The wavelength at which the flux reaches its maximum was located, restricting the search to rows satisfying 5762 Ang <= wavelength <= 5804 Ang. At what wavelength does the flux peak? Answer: 5768.35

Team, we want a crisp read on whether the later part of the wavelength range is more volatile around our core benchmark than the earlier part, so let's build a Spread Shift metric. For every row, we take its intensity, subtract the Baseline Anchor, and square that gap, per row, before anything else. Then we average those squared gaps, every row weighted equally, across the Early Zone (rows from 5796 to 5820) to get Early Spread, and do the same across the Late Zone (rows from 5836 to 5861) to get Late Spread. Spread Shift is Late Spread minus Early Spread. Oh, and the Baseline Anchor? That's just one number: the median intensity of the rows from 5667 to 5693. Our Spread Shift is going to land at 1.5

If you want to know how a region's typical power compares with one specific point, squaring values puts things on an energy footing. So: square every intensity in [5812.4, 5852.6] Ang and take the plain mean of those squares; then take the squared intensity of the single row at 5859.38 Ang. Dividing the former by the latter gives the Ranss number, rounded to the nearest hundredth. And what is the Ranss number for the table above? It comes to 1.05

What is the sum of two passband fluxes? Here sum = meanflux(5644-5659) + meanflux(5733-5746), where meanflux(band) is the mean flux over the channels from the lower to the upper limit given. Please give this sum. 69.2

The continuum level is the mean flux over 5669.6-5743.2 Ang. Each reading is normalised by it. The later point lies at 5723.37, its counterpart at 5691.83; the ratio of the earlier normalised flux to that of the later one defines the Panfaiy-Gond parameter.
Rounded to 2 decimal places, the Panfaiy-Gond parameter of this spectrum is 1.00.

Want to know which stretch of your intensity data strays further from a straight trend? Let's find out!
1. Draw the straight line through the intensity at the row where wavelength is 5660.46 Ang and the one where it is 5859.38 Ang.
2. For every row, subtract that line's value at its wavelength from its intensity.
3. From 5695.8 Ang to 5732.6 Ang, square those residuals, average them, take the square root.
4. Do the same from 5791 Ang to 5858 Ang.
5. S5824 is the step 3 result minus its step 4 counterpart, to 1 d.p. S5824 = -0.1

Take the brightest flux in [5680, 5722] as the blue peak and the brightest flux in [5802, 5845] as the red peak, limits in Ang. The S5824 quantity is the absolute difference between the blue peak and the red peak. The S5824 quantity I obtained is 0.10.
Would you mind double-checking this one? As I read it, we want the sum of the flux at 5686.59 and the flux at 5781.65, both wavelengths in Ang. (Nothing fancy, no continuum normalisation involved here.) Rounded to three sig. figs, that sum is 68.7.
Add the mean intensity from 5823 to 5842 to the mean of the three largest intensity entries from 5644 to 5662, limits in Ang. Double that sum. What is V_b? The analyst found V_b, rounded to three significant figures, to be 137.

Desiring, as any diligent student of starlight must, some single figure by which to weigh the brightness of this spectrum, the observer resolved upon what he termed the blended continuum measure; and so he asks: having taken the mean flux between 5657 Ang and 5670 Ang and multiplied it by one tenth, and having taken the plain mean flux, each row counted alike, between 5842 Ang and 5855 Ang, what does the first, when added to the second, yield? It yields 36.8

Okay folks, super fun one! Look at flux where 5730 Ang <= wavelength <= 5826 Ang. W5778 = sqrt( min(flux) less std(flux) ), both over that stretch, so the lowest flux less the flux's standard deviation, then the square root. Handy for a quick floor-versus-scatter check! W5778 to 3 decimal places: 5.786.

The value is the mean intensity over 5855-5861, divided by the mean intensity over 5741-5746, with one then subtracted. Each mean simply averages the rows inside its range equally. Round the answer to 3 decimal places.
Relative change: -0.055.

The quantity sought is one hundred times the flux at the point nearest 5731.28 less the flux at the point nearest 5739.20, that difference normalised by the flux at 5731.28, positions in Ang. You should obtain -0.3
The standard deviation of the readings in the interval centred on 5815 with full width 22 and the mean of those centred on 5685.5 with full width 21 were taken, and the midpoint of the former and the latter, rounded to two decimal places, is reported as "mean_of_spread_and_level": 17.39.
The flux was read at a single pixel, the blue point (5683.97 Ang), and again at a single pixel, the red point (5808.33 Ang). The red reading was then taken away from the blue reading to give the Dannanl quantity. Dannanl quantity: 0.3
